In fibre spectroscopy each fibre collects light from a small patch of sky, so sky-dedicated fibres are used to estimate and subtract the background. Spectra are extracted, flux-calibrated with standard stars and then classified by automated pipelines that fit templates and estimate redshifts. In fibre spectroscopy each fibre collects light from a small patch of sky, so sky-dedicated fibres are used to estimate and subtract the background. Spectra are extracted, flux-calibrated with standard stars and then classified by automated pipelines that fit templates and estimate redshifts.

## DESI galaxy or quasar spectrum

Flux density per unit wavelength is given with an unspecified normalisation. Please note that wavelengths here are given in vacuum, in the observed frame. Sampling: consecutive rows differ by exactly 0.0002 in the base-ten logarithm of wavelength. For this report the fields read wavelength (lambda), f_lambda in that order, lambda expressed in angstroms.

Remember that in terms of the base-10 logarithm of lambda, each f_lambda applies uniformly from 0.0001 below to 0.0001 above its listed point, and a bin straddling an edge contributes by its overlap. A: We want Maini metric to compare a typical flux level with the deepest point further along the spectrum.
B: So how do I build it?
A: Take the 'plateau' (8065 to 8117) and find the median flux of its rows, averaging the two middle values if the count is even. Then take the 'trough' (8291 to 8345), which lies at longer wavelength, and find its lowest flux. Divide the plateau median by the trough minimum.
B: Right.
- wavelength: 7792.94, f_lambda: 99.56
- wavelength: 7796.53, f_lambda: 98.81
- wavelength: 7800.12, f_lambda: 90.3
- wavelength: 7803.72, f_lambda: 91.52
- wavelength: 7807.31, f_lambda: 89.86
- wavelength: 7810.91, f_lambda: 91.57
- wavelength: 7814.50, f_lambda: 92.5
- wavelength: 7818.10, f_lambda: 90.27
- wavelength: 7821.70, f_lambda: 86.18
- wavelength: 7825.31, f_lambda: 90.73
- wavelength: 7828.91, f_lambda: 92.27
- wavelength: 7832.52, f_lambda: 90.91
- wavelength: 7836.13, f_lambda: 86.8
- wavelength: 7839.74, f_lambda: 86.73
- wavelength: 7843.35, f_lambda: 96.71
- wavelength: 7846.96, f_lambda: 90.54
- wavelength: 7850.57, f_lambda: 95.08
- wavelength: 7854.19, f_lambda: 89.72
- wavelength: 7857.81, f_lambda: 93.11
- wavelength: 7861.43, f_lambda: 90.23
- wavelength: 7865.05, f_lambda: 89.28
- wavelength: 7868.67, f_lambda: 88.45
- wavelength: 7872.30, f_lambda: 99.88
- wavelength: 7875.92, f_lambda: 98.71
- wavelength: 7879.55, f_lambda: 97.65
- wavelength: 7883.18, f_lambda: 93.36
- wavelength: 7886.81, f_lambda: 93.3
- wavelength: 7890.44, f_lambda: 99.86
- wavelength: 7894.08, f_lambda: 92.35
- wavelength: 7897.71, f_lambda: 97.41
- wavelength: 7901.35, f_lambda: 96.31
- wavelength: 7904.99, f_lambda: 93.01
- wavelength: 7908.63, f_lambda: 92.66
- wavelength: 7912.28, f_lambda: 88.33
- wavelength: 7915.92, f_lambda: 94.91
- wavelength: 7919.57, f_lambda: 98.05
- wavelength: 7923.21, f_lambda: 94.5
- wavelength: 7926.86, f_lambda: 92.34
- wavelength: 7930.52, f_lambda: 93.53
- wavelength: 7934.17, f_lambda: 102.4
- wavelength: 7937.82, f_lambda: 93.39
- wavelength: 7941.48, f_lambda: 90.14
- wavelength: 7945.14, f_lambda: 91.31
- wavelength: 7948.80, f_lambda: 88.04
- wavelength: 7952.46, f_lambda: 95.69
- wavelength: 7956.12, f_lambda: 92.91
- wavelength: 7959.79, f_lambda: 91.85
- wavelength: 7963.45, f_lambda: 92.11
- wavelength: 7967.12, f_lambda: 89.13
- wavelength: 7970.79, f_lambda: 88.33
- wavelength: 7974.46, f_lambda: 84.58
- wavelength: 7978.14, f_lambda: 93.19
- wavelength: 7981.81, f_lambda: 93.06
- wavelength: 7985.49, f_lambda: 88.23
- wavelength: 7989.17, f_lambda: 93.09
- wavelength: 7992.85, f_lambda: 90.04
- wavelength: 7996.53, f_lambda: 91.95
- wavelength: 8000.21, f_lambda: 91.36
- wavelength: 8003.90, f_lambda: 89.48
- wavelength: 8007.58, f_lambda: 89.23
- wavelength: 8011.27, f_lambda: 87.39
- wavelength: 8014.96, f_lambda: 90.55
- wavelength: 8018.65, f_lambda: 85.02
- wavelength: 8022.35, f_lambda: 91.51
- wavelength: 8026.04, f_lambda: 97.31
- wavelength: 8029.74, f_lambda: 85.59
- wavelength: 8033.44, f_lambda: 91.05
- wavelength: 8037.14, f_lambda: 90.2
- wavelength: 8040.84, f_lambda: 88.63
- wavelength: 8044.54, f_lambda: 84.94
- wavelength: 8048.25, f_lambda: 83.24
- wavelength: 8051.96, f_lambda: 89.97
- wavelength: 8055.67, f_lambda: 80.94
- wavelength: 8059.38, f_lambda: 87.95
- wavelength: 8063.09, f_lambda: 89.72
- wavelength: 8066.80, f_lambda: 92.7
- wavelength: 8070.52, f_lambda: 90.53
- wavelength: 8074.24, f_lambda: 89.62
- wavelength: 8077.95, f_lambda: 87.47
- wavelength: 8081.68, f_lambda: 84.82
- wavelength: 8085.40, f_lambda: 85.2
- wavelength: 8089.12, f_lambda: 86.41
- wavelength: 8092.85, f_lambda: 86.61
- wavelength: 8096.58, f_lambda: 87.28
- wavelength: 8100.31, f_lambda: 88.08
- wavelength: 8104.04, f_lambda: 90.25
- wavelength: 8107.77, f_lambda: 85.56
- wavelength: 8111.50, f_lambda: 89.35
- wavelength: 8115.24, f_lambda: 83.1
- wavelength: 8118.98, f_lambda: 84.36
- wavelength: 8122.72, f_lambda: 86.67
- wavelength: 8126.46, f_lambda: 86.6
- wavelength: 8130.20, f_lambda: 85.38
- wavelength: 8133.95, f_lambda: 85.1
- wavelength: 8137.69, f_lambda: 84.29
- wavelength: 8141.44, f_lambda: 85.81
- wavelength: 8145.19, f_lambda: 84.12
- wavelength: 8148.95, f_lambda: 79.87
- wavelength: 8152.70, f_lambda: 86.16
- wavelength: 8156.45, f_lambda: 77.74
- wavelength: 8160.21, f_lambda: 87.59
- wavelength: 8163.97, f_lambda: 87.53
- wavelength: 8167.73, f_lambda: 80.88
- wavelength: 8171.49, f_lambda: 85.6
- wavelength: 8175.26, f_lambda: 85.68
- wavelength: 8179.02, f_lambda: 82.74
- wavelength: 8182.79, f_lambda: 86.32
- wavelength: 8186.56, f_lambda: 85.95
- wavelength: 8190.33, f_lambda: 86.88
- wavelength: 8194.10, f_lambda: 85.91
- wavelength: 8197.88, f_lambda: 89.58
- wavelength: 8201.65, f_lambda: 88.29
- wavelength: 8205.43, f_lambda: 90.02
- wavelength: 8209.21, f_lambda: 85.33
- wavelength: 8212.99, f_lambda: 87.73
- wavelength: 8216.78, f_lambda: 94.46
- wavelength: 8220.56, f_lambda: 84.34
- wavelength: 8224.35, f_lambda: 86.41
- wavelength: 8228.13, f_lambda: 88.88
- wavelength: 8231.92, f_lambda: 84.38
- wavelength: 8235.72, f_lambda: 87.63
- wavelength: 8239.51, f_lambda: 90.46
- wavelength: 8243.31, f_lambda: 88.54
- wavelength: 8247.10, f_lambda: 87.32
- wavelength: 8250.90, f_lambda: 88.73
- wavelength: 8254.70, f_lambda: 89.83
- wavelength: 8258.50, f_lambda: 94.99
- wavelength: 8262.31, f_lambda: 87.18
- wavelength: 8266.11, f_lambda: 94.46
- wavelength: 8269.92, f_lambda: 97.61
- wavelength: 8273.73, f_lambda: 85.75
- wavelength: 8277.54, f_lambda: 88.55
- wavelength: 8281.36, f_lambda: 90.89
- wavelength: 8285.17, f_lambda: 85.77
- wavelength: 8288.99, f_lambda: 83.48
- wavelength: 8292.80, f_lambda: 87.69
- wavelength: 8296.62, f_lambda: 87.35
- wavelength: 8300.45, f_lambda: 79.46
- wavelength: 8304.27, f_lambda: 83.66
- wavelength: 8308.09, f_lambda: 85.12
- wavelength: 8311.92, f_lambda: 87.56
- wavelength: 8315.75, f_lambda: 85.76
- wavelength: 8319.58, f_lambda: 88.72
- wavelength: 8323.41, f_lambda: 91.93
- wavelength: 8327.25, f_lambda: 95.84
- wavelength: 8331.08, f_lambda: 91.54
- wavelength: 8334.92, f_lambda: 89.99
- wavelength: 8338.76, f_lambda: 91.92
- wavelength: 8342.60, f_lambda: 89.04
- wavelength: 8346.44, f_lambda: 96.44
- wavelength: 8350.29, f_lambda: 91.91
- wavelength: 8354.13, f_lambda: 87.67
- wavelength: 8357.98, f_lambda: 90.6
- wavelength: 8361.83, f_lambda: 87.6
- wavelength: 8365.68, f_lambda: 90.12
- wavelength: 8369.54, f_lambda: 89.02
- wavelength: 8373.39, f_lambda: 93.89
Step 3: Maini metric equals 1.10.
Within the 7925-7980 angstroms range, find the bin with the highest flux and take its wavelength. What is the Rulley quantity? 7934.17 angstroms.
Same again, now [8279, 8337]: 8327.25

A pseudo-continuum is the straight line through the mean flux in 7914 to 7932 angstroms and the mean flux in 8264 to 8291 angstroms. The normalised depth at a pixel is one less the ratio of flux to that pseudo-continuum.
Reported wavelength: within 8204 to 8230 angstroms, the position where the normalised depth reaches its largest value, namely 8220.56 angstroms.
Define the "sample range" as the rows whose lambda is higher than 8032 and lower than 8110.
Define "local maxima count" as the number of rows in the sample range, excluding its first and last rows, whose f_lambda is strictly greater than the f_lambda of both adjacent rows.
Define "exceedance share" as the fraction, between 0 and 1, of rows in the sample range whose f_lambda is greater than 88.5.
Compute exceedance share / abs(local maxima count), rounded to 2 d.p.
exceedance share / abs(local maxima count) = 0.14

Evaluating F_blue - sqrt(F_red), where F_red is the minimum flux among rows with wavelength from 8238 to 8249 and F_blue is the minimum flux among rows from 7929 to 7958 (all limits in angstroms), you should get 79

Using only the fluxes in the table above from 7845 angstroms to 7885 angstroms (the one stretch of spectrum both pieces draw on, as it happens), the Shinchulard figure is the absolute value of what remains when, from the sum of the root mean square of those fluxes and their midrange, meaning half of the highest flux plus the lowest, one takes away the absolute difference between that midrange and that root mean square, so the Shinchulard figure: 187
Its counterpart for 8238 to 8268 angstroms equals 180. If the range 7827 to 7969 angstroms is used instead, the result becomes 186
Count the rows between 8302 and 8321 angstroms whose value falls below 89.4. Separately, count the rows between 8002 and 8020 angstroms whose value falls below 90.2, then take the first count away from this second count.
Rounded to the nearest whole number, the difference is -1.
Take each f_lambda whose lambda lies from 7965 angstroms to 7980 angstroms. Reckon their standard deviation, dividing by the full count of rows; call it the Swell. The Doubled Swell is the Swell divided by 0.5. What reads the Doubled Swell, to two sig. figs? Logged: 6.1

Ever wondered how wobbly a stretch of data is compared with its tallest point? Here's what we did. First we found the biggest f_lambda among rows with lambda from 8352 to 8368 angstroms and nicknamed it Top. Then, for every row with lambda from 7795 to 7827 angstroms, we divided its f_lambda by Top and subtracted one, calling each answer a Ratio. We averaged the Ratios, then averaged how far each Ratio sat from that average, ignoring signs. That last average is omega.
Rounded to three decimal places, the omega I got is 0.023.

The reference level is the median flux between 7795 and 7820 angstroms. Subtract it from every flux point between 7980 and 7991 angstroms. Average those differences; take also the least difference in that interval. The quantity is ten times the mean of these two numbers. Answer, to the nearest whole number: -17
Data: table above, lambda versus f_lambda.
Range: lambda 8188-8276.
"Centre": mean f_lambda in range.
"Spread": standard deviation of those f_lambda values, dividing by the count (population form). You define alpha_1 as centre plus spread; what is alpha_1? 92.3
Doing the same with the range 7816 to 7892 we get 96.5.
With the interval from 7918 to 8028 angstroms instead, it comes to 95.3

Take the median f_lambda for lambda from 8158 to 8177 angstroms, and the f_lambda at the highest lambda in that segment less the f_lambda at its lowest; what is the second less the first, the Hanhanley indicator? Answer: -88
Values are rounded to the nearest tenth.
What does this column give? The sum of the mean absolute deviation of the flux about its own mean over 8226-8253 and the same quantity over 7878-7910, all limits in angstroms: 3.7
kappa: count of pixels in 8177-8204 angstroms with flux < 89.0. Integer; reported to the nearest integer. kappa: 6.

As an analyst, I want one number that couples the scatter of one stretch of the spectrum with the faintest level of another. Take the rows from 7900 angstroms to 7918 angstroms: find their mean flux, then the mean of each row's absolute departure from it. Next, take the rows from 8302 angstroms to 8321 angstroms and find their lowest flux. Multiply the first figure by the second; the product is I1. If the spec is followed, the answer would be 172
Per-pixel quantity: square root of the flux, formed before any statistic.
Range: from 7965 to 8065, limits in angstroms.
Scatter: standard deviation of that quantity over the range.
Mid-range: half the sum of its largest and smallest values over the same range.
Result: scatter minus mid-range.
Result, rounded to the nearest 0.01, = -9.25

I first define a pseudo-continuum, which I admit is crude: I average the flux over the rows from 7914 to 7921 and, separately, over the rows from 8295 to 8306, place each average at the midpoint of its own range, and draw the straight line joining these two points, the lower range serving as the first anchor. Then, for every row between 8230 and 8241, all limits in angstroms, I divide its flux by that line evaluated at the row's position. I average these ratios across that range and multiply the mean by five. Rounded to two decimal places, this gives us 5.11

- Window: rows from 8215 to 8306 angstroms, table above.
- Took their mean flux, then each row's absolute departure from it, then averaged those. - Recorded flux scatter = 3.1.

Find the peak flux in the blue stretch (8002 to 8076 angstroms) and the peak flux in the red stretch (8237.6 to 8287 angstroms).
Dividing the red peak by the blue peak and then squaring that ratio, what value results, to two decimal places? 1.01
